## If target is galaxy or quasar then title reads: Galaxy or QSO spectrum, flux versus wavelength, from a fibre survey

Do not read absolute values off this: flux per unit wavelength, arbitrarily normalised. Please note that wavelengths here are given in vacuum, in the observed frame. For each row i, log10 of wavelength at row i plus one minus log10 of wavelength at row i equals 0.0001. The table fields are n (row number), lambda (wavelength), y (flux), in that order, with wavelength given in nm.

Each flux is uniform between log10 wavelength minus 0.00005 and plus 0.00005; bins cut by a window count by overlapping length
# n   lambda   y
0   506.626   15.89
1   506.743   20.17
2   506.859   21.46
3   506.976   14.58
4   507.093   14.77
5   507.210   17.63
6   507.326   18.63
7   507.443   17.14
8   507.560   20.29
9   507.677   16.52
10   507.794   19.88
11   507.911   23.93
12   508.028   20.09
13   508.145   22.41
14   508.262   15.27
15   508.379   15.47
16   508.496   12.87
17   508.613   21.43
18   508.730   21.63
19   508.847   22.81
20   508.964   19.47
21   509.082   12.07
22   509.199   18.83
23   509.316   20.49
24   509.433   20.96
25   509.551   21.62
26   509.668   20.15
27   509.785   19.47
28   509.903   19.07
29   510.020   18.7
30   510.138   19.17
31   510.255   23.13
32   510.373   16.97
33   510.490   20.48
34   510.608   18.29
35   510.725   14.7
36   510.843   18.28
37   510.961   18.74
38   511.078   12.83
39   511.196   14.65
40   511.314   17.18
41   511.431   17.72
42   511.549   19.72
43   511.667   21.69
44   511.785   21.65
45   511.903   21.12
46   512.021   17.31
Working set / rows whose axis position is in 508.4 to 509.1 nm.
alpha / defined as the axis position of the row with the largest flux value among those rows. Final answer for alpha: 508.847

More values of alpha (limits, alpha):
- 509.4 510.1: 509.551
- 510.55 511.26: 510.961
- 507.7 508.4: 507.911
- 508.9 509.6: 509.551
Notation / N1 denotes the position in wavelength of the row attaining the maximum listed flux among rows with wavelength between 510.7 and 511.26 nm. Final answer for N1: 510.961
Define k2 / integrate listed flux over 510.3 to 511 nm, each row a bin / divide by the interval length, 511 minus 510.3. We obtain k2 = 18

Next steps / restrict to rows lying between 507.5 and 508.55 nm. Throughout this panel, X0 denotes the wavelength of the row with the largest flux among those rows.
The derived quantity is 507.911 nm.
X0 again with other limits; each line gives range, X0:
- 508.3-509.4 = 508.847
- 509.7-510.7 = 510.255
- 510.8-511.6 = 511.549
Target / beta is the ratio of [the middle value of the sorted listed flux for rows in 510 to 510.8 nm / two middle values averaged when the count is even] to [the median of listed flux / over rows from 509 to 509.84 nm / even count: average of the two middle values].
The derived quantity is 0.93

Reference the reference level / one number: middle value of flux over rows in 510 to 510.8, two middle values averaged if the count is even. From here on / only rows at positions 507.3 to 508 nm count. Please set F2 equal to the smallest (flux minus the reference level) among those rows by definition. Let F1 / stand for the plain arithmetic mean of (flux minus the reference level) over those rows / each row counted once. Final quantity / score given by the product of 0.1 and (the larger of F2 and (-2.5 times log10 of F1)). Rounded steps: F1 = 0.7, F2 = -2.2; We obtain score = 0.039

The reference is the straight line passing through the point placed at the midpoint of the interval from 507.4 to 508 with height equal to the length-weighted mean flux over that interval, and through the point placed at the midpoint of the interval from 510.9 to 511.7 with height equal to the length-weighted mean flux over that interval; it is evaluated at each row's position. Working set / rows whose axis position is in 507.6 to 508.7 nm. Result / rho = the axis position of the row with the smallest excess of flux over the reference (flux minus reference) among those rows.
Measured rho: 508.496 nm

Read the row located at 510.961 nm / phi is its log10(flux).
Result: 1.27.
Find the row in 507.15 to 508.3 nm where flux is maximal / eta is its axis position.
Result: 507.911 nm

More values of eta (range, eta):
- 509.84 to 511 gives 510.255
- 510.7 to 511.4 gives 510.961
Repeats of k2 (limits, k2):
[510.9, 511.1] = 16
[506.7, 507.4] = 18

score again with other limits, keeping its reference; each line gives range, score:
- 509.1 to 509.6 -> 0.013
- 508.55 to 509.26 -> 0.043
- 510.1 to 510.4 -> -0.006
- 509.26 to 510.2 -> 0.000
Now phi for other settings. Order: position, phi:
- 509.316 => 1.31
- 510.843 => 1.26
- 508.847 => 1.36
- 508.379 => 1.19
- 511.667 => 1.34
